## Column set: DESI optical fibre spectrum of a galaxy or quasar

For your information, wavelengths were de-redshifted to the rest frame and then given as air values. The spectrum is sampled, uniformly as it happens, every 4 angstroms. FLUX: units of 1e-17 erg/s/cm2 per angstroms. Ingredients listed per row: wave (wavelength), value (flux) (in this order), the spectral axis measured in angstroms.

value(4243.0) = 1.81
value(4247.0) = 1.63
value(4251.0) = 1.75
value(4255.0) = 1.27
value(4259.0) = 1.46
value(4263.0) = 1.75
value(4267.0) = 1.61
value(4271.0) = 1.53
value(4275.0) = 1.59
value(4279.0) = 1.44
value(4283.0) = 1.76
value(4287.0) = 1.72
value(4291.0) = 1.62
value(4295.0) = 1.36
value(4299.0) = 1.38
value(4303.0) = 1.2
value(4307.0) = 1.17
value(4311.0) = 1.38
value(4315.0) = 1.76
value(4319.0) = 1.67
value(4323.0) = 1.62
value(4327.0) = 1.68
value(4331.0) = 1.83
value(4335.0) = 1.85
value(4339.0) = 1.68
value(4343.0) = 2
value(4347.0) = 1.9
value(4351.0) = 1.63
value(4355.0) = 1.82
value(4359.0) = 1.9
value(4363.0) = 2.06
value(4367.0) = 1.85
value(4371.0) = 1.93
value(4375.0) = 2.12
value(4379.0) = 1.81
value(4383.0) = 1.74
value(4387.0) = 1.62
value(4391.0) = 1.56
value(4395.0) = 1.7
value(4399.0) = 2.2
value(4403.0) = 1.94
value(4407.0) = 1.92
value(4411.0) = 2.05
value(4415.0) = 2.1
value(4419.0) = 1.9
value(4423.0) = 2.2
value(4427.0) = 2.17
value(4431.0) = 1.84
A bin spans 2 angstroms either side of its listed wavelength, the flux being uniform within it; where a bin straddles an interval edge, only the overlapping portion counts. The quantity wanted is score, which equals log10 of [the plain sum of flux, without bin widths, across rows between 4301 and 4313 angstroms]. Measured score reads 0.57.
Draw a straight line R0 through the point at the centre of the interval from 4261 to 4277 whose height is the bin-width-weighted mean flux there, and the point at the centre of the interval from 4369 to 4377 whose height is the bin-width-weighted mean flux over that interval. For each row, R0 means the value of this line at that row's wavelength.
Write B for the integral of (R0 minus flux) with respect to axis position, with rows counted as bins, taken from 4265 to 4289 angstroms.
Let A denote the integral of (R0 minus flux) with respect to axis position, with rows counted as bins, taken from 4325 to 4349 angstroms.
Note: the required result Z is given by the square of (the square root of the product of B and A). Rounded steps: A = 1.5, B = 1.0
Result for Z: 1.5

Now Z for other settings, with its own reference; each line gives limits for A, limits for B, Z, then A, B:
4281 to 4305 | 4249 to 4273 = 3.2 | 5.0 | 0.7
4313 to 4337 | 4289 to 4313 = 23.3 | 2.5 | 9.4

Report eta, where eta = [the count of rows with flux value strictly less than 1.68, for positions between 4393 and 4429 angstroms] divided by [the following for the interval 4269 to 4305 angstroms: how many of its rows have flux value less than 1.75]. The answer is 0.0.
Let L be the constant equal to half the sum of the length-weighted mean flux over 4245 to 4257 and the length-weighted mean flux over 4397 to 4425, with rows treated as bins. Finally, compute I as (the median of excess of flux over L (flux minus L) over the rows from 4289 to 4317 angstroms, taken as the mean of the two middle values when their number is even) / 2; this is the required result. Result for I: -0.21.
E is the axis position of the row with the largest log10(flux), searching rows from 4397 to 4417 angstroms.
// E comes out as 4399.0 angstroms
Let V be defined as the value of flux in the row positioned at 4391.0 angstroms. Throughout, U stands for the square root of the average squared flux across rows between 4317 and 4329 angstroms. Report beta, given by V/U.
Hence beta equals 0.94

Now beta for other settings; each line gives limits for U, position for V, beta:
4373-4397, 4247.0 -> 0.92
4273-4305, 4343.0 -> 1.32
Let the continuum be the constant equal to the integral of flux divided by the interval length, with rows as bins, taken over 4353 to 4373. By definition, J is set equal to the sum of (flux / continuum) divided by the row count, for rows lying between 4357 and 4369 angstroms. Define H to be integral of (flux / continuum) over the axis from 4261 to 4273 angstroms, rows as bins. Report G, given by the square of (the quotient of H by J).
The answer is 102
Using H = 10.2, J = 1.01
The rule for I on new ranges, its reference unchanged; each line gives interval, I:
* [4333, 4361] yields 0.03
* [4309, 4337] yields -0.06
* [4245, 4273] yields -0.09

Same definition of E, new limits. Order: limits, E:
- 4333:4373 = 4363.0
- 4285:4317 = 4315.0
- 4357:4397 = 4375.0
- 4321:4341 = 4335.0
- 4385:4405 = 4399.0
